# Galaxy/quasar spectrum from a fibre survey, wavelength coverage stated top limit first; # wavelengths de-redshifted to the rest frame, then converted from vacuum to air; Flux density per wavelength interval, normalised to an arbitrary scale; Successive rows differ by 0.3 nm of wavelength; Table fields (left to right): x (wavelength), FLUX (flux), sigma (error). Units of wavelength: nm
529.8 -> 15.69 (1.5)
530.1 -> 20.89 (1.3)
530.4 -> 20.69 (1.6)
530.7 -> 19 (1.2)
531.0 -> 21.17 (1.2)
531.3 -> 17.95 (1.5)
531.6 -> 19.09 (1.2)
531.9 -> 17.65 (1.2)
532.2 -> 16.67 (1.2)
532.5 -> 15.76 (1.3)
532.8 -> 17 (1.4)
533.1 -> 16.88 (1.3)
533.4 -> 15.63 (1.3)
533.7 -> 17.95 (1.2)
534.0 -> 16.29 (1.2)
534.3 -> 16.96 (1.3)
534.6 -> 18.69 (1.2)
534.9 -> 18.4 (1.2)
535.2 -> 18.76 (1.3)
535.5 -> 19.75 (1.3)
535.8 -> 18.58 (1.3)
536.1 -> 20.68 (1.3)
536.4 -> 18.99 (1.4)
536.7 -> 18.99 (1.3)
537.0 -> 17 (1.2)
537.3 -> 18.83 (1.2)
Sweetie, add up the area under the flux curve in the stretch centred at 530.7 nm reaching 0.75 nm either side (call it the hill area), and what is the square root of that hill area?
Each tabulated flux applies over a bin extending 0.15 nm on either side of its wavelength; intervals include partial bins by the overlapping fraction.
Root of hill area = 5.5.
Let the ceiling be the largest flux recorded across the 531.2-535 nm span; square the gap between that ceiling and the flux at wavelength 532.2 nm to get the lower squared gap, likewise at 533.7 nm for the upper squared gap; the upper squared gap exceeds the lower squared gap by -4.6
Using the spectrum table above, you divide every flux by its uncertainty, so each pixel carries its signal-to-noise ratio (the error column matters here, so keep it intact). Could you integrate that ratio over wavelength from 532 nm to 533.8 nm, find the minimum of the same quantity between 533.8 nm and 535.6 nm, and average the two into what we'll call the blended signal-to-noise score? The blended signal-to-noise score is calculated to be 18.24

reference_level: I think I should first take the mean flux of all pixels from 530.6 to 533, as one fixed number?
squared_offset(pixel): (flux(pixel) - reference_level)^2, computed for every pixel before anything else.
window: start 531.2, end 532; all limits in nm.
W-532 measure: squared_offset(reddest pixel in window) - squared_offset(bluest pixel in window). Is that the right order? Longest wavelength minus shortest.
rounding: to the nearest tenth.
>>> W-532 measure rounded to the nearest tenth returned 0.1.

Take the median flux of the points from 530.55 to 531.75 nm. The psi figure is 19.0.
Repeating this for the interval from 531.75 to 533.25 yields 16.9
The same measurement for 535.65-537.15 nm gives 19.0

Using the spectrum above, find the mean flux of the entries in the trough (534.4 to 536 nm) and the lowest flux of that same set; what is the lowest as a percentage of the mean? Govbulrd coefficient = 97.7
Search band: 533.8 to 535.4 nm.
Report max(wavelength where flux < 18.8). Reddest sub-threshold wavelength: 535.2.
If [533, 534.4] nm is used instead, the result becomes 534.3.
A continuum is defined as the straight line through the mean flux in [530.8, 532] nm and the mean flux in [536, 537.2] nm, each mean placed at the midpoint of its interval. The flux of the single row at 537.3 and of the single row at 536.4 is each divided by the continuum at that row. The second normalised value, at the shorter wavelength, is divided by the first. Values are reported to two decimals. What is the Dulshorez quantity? 1.01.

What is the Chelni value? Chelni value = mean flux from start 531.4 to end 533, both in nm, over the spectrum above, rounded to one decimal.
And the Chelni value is 17.2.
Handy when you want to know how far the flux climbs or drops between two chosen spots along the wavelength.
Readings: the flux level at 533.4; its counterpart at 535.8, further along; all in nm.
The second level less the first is 3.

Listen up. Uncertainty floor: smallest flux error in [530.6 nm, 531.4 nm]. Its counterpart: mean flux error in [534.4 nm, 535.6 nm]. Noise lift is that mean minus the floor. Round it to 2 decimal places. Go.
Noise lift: 0.05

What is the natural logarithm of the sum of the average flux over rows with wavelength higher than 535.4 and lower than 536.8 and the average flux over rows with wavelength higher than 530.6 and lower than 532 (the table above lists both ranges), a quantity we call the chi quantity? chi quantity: 3.65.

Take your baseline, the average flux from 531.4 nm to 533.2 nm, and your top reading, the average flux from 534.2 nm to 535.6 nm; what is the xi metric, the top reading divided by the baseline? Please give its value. 1.08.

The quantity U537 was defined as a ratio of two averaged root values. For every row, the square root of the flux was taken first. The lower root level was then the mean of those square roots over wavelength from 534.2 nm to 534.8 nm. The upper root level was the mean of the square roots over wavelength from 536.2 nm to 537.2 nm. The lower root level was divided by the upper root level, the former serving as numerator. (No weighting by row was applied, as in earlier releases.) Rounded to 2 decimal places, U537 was 0.99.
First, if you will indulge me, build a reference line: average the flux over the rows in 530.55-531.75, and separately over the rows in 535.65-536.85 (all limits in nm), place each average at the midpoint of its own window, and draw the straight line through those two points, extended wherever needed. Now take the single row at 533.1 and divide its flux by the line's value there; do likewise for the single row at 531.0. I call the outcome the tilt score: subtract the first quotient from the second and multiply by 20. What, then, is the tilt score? 4.4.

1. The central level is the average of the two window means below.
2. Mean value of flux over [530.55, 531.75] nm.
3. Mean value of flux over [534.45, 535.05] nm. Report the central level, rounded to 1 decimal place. 18.9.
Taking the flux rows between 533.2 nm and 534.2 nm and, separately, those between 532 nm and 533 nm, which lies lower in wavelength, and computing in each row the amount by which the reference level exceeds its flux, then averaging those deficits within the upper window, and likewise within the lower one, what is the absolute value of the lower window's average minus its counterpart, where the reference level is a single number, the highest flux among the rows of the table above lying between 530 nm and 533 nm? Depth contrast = 0.1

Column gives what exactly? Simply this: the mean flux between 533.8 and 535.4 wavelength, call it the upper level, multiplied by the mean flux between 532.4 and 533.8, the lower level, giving 297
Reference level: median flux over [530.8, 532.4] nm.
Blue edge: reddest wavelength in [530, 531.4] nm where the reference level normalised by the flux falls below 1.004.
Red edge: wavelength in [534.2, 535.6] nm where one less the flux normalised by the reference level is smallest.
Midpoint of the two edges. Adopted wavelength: 533.40 nm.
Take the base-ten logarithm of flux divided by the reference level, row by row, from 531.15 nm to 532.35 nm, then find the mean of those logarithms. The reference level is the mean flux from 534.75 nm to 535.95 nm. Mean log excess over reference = -0.02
